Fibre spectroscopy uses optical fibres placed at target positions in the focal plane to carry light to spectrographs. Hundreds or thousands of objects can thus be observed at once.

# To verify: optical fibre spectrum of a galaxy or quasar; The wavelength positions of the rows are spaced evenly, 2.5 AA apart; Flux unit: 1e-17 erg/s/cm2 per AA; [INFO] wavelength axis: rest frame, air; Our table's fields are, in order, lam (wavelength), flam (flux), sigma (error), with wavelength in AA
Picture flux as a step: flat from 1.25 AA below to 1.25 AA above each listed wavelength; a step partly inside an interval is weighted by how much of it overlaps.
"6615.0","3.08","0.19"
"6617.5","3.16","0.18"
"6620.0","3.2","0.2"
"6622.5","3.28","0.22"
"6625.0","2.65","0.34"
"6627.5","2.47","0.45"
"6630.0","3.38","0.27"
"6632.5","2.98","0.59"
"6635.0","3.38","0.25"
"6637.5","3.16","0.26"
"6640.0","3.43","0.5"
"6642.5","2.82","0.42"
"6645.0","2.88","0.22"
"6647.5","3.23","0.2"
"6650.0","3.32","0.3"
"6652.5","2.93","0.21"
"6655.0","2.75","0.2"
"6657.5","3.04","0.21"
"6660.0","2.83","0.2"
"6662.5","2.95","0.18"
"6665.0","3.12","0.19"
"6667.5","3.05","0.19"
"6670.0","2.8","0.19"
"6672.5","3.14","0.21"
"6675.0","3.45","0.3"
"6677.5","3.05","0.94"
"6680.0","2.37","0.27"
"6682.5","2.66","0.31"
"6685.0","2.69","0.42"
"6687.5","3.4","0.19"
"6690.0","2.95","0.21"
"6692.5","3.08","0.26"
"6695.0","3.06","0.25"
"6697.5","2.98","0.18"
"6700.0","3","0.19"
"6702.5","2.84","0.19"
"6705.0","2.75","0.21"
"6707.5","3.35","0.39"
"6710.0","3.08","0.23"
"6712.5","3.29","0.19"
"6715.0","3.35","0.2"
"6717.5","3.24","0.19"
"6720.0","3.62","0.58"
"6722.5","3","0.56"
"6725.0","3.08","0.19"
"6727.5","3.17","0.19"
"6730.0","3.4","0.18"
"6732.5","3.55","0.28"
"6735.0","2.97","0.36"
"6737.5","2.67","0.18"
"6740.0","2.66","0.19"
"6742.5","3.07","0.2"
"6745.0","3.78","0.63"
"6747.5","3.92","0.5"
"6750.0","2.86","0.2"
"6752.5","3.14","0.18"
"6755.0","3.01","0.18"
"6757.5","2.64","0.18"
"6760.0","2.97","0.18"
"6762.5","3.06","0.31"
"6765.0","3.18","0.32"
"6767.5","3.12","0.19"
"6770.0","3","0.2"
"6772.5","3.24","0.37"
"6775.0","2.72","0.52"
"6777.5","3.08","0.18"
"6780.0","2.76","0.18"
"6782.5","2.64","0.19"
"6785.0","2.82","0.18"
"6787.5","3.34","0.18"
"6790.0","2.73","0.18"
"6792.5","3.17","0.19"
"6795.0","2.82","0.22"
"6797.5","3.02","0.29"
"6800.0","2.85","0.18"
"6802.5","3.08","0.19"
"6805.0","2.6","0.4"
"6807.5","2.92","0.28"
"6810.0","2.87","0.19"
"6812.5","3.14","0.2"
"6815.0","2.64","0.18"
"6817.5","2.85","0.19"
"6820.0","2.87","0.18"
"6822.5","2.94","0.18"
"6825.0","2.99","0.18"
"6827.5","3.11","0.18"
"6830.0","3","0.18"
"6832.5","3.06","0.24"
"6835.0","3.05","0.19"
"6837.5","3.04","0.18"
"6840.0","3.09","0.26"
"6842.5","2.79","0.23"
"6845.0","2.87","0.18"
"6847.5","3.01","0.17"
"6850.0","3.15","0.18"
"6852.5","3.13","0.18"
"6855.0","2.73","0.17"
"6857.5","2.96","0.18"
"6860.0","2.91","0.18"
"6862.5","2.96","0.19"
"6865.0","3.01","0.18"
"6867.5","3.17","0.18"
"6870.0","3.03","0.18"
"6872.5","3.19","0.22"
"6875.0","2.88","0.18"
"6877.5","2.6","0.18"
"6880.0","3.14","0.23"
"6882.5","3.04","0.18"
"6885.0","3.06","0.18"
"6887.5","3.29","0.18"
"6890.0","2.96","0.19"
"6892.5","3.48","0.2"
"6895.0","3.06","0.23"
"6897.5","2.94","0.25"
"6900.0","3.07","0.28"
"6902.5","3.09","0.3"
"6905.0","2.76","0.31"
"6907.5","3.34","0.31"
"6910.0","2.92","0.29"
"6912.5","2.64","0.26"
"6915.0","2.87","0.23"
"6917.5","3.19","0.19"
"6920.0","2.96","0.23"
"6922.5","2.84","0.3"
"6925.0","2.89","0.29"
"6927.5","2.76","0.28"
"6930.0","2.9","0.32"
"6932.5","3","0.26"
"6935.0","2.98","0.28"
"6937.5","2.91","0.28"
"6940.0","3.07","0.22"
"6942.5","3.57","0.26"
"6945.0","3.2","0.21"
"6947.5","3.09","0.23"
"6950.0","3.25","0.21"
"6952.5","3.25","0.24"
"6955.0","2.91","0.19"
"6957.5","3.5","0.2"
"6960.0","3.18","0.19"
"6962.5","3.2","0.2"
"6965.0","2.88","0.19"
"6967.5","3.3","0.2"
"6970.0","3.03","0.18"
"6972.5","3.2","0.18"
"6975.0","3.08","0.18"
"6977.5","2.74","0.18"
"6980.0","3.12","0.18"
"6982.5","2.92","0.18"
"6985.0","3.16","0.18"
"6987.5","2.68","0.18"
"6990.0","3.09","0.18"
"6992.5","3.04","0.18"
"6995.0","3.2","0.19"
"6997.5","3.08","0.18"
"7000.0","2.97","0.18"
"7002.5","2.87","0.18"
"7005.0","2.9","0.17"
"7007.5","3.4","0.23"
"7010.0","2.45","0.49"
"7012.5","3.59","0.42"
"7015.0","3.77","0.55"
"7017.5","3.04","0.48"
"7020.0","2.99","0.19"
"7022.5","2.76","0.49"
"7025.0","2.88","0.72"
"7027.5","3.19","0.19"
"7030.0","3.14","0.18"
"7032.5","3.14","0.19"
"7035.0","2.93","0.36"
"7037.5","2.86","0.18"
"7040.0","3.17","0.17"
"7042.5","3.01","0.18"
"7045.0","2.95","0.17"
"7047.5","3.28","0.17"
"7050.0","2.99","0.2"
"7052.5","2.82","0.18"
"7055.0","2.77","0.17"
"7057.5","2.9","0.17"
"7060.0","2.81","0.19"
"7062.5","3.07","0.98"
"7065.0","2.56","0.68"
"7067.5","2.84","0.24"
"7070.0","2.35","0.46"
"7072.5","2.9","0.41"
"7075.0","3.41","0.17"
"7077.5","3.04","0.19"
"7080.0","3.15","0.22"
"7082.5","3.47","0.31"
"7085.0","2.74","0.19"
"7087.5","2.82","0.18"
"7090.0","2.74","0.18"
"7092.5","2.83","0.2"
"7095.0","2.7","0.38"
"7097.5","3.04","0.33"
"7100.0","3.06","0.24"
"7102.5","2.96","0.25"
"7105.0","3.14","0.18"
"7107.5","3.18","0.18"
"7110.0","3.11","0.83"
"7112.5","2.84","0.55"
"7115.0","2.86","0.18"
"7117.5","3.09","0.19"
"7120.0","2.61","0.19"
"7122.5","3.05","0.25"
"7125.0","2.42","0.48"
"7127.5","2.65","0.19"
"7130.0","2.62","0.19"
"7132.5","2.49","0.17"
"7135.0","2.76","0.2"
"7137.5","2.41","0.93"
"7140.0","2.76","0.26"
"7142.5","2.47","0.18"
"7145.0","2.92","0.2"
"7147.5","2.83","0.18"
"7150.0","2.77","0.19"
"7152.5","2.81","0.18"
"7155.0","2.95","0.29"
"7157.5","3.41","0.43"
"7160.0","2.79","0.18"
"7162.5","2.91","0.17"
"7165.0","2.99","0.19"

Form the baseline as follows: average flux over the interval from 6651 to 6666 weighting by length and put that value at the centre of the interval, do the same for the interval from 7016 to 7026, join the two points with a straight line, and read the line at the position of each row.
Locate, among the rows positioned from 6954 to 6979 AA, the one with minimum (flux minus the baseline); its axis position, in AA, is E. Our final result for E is 6977.5 AA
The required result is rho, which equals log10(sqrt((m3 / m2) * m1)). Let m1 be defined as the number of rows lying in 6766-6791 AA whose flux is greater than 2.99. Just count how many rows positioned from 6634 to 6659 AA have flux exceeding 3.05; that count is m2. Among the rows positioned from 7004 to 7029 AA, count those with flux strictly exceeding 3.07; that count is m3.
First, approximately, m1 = 5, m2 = 5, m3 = 4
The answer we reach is 0.30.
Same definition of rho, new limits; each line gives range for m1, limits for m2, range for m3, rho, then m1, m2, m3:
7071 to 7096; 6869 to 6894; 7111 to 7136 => -0.05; 4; 5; 1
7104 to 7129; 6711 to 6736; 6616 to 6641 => 0.32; 5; 8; 7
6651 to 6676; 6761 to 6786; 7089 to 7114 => 0.24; 5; 5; 3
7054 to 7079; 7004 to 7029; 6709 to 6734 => 0.41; 3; 4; 9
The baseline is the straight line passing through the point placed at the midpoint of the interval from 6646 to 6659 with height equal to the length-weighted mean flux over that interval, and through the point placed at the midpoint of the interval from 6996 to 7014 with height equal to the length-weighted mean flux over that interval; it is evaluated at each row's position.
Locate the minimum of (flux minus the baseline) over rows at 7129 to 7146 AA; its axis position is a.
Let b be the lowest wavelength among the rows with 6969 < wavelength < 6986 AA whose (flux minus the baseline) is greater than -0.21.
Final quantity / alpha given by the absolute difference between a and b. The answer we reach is 167.5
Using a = 7137.5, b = 6970.0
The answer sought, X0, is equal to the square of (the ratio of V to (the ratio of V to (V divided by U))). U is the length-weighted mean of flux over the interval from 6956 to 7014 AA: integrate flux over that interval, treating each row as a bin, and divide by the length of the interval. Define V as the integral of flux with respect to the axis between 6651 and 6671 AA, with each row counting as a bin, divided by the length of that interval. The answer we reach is 0.92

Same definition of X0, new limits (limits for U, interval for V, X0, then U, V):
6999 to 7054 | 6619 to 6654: 1.02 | 3.05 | 3.1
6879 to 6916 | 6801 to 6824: 0.89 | 3.04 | 2.9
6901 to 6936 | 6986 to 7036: 1.08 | 2.94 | 3.1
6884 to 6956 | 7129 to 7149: 0.76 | 3.04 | 2.7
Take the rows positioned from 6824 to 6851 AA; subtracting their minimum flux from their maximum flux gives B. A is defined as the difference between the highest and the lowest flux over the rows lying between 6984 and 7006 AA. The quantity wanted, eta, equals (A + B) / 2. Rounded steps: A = 0.5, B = 0.36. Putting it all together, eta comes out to 0.4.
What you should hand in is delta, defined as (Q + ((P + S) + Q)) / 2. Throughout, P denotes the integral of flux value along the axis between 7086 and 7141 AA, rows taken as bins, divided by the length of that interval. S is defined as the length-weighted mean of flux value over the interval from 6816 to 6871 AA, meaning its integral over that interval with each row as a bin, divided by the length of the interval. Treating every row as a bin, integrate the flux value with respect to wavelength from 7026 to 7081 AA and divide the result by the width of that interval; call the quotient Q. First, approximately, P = 2.82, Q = 2.97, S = 2.99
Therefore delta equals 5.87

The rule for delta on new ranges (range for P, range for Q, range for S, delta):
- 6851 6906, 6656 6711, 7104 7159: 5.91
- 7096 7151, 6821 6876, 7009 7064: 5.92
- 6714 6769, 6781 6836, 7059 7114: 5.98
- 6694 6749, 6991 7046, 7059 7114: 6.12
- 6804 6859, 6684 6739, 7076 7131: 6.05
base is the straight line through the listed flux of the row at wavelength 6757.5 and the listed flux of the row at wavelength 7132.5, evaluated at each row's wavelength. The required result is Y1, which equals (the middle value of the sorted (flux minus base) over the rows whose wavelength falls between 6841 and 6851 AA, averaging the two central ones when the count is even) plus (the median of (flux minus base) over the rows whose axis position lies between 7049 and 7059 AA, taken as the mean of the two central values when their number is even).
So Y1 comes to 0.67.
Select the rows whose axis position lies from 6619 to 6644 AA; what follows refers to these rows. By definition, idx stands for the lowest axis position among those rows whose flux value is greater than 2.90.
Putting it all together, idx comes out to 6620.0 AA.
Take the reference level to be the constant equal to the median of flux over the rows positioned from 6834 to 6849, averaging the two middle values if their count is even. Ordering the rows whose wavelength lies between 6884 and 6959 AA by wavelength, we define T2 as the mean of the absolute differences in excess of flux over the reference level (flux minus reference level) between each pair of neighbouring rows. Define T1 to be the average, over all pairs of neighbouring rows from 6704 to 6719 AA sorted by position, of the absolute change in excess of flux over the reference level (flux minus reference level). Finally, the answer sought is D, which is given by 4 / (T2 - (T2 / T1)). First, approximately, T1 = 0.25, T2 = 0.24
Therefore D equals -5.5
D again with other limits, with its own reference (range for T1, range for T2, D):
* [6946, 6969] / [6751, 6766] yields -7.2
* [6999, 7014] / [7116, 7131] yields -13.2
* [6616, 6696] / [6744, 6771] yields -6.3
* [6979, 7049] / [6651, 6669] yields -8.6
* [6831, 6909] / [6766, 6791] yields -3.0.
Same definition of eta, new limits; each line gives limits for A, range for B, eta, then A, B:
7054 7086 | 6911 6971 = 1.0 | 1.1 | 0.93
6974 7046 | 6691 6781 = 1.3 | 1.3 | 1.28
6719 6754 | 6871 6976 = 1.1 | 1.3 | 0.97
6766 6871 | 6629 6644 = 0.7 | 0.7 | 0.61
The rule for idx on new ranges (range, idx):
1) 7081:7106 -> 7082.5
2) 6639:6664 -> 6640.0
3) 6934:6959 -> 6935.0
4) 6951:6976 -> 6952.5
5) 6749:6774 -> 6752.5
